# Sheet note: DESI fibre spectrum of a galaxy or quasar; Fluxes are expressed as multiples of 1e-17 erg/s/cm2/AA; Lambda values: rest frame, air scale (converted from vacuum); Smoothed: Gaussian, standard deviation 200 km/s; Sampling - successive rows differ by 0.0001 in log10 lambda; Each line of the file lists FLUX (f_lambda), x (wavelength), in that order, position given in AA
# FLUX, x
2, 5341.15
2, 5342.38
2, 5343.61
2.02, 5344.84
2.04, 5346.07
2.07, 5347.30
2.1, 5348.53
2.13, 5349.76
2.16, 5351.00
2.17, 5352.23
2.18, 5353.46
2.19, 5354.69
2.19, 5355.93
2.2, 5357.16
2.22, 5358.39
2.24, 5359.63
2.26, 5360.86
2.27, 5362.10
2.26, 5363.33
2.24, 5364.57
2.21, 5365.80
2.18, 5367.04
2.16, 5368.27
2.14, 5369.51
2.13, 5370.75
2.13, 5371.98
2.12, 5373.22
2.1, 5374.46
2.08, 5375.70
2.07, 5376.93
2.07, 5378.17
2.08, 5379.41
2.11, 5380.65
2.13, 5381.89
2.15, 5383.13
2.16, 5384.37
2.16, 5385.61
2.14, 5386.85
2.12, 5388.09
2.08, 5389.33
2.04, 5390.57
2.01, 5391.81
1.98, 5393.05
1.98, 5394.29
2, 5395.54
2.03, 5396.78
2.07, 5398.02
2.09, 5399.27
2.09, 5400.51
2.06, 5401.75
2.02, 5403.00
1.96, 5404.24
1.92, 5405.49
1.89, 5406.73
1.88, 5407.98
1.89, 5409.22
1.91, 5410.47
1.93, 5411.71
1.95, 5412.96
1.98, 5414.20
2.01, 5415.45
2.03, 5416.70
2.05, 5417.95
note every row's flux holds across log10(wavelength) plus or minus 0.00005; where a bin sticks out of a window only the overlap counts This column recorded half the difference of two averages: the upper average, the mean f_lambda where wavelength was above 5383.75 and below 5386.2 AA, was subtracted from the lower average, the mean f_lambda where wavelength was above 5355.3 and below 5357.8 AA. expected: 0.018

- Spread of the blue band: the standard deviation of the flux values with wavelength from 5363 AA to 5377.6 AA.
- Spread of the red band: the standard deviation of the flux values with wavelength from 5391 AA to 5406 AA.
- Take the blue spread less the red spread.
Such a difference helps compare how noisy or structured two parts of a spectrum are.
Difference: 0.01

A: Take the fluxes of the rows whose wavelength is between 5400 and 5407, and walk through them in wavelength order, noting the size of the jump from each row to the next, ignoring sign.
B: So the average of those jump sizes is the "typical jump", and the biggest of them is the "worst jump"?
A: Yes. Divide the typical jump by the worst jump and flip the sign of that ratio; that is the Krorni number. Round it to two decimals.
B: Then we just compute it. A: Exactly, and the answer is -0.67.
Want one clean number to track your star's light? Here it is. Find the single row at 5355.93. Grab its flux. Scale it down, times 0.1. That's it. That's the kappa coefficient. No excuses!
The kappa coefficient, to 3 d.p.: 0.219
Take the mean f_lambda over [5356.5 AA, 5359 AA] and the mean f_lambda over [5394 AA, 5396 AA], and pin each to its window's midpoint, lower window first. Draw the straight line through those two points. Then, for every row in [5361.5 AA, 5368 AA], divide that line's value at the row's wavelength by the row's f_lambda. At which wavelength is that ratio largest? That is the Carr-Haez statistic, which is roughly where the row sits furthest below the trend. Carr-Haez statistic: 5367.04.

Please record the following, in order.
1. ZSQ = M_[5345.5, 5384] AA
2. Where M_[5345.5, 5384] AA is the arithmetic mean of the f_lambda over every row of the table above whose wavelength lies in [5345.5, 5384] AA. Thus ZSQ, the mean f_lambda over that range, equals 2.15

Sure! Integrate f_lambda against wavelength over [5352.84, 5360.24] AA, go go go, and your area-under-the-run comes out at 16.3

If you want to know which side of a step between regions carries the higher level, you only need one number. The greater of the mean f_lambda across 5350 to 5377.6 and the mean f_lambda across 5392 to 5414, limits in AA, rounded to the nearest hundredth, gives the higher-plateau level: 2.18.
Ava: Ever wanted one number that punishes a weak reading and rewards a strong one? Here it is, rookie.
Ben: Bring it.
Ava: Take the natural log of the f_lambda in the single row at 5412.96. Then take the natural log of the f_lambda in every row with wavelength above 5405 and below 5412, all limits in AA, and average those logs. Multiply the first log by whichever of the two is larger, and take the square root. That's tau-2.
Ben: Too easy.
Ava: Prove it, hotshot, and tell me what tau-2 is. 0.668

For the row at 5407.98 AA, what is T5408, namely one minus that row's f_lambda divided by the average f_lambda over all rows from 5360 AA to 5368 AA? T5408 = 0.16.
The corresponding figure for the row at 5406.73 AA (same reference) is 0.15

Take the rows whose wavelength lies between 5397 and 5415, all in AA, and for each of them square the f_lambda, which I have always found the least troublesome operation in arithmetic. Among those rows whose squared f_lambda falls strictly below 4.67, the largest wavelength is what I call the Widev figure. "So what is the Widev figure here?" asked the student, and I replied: 5414.20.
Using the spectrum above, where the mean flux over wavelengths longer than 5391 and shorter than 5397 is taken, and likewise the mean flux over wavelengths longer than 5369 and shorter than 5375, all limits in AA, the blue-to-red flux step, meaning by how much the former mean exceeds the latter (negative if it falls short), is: -0.124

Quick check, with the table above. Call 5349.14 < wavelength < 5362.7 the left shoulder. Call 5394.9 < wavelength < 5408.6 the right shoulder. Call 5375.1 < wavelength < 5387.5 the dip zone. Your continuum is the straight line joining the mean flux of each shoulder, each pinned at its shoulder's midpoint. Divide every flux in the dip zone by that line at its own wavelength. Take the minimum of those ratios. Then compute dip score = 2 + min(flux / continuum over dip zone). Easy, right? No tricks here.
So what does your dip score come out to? 2.98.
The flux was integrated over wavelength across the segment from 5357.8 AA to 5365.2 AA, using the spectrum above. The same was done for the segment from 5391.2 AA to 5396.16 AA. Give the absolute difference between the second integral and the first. 6.8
